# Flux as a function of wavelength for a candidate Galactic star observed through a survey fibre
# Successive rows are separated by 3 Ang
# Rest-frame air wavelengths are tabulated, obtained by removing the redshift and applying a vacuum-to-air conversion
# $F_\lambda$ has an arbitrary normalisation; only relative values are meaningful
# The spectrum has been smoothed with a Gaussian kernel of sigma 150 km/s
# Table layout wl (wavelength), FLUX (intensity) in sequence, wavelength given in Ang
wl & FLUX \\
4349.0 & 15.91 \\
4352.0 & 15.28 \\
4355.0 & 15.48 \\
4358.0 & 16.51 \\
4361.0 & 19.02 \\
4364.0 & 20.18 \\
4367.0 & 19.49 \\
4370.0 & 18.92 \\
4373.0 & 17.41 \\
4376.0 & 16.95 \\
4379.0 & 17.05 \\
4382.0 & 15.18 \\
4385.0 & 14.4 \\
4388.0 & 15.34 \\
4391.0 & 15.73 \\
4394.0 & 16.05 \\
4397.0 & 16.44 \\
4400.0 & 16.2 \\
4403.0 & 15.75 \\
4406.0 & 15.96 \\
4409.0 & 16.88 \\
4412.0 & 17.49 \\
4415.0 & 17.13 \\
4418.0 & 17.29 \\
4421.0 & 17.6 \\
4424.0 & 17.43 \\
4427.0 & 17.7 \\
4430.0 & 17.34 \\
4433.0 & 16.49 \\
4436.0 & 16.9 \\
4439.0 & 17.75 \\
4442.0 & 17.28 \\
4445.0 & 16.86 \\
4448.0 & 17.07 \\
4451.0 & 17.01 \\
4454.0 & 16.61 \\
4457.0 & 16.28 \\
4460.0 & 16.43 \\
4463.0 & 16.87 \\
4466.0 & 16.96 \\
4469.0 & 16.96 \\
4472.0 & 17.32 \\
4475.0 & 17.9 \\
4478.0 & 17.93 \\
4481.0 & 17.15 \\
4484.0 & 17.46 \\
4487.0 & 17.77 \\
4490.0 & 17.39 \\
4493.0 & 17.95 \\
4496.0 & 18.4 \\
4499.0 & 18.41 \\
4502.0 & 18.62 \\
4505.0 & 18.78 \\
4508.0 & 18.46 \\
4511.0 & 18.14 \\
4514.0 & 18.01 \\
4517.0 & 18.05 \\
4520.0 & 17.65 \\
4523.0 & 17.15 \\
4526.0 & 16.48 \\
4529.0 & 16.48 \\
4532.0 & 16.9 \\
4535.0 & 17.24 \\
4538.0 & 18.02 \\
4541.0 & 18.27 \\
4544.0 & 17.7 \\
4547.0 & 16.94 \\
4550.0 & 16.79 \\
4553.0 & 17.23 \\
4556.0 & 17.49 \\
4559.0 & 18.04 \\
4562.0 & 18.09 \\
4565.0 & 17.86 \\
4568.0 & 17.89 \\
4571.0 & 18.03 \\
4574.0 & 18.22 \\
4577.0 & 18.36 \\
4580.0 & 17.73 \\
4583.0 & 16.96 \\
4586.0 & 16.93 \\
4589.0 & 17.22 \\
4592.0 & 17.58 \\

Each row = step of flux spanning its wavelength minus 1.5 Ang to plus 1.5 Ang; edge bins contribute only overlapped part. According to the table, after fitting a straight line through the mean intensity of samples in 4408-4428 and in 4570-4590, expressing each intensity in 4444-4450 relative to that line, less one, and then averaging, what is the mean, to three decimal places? -0.025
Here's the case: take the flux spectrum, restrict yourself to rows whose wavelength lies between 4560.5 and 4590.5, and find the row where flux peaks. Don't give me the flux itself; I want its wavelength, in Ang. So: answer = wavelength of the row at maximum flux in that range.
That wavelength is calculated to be 4577.0 Ang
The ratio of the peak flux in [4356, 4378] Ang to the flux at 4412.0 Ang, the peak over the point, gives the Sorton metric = 1.15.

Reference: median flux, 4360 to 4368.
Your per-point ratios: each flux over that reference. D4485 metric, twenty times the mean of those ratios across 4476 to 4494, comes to 18.1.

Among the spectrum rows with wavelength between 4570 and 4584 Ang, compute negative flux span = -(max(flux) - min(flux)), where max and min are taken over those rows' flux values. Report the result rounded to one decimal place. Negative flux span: -1.4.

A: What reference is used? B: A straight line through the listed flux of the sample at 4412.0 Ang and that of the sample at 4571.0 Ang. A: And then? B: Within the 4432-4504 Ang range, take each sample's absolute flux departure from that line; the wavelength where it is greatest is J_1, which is 4457.0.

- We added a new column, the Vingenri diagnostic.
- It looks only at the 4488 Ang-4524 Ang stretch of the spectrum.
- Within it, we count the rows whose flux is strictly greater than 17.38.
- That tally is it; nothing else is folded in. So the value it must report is 11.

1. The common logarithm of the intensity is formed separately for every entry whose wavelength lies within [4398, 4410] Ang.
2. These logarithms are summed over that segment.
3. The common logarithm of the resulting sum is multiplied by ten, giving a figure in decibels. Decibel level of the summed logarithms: 6.85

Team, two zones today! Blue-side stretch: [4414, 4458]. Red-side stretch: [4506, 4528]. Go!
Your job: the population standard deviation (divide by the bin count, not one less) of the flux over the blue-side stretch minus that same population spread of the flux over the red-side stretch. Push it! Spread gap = -0.21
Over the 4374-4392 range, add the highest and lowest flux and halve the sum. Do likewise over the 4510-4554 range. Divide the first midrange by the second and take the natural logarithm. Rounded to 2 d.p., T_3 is -0.10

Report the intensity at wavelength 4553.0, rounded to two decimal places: 17.23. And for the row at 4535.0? 17.24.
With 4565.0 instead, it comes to 17.86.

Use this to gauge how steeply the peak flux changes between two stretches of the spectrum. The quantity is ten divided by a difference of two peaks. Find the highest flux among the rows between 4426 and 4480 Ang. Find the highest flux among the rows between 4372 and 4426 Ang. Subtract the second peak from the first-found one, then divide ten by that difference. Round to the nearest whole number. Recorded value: 30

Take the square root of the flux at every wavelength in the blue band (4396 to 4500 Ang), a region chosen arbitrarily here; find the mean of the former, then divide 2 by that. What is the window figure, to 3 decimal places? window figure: 0.483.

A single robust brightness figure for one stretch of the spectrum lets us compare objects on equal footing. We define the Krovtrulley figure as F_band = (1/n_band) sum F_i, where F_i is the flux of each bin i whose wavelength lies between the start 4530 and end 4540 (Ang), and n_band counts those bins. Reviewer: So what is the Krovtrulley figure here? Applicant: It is 17.4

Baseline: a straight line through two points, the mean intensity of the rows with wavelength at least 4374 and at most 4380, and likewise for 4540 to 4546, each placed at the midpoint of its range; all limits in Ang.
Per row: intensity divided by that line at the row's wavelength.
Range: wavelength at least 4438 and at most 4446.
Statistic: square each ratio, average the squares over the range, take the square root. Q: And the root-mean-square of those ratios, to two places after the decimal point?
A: 1.00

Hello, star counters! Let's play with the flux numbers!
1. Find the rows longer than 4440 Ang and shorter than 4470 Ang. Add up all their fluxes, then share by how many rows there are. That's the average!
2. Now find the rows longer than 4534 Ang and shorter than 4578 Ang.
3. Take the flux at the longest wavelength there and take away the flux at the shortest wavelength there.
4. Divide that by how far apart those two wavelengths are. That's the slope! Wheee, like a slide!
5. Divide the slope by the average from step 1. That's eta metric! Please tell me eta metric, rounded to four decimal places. 0.0016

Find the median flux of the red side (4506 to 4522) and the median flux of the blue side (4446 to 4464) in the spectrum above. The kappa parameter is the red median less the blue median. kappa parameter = 1.3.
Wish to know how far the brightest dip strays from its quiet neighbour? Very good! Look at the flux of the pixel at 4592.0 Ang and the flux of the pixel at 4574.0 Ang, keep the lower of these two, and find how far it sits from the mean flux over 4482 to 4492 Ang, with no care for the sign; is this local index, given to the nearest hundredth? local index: 0.04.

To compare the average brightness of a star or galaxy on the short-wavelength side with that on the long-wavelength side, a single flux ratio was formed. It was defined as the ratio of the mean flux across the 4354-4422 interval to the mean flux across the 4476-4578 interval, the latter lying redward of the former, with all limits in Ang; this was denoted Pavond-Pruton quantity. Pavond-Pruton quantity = 0.952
